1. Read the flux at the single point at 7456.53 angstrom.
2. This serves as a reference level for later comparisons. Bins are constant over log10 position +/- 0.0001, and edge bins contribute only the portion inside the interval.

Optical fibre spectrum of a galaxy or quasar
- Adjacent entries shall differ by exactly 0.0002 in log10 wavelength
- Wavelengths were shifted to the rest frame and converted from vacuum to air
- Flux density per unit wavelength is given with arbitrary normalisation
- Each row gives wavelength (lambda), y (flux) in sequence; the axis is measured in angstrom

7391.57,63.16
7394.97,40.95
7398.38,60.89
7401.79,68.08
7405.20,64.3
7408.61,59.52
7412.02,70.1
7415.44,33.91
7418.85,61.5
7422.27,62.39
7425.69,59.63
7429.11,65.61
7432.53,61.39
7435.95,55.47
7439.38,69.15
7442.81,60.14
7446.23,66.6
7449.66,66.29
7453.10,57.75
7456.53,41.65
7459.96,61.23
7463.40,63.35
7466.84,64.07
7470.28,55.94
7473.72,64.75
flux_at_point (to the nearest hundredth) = 41.65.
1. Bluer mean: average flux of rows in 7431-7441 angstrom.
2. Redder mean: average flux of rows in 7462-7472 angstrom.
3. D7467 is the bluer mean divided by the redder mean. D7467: 1.01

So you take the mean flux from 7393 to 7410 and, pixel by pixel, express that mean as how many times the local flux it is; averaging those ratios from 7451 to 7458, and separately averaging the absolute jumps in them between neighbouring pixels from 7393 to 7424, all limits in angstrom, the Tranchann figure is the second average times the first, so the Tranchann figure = 0.38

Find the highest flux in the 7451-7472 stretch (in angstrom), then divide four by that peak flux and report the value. 0.0624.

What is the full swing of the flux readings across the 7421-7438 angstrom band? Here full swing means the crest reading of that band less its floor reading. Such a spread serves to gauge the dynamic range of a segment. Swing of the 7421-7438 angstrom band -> 10.1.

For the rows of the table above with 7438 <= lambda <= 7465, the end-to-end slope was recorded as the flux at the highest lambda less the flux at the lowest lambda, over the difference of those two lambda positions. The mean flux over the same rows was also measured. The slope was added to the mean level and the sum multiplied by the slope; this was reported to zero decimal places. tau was -15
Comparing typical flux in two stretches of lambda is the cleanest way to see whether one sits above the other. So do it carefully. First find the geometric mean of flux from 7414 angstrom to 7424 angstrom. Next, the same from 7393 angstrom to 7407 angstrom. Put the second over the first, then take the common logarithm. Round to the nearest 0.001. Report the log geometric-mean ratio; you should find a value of 0.055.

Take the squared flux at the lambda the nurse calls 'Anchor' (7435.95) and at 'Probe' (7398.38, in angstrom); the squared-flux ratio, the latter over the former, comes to 1.20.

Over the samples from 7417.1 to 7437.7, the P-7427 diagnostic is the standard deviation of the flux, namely 3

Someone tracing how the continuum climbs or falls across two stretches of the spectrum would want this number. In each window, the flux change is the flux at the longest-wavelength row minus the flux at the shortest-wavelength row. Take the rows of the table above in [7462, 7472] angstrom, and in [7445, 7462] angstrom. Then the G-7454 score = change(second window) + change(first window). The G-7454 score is -13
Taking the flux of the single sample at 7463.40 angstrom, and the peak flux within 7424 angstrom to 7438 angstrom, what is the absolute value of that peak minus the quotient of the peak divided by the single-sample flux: 64.6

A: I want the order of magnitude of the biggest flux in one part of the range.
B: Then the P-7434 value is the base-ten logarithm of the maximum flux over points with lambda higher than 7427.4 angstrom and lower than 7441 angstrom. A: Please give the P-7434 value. 1.84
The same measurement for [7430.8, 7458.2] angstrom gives 1.84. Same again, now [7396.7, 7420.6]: 1.85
